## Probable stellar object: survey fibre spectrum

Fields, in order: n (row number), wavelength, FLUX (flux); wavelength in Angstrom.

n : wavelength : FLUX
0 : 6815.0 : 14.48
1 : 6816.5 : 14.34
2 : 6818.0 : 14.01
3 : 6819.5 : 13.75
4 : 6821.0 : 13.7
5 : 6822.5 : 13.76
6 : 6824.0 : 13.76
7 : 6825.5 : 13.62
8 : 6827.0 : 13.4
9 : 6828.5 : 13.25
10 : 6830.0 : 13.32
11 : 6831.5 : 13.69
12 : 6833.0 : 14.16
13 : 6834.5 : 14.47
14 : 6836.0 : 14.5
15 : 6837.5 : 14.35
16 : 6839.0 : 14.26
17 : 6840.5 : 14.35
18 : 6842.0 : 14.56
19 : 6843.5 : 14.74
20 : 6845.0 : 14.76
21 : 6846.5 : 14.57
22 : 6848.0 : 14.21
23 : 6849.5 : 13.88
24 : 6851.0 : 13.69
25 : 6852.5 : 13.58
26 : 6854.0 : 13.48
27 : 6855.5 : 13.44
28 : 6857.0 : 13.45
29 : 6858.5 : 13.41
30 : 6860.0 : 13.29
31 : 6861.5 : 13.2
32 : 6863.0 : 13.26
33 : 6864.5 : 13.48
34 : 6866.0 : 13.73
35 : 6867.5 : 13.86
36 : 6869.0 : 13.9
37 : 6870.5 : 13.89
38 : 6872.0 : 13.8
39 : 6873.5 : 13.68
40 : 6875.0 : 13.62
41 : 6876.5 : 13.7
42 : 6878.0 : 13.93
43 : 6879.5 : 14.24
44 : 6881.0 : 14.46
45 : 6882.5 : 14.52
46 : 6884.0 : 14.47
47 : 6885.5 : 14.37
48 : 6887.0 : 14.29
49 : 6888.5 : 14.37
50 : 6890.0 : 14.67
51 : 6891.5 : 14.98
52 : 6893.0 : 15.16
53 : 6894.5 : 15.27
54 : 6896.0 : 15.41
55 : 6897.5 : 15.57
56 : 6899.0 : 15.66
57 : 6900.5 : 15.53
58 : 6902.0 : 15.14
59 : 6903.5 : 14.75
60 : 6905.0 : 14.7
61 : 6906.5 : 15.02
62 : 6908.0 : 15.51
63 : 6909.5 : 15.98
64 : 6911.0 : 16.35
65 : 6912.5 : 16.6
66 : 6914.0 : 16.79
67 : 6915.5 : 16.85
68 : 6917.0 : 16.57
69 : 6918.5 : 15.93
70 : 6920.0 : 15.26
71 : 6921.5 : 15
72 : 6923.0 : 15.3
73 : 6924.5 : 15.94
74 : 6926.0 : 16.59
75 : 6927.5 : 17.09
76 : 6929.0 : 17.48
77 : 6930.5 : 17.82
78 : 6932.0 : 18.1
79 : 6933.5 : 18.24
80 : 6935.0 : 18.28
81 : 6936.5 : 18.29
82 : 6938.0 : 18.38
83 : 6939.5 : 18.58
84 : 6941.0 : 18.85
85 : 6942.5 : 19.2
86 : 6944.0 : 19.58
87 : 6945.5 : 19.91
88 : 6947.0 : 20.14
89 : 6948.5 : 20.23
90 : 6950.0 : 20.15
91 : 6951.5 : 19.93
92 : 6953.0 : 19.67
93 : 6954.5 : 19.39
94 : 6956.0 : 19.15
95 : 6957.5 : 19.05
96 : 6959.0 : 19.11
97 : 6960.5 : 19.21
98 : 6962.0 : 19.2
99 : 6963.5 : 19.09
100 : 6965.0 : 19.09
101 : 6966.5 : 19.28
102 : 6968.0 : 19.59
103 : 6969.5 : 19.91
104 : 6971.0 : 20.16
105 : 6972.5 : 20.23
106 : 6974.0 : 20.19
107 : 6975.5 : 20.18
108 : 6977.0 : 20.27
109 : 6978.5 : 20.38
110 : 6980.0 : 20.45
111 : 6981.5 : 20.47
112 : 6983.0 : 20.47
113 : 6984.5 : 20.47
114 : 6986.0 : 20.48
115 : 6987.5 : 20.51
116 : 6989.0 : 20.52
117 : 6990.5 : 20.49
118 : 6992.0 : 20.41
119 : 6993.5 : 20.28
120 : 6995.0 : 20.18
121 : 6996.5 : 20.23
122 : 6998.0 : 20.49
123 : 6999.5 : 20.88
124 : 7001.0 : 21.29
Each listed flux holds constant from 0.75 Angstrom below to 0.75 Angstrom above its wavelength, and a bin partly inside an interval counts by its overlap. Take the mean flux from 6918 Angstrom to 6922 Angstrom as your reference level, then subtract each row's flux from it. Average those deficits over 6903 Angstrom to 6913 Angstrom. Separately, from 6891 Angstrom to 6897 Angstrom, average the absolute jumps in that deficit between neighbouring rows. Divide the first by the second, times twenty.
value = -23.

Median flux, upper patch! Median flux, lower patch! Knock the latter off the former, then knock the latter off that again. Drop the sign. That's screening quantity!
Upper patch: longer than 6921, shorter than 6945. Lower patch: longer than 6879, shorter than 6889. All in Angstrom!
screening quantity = 10.6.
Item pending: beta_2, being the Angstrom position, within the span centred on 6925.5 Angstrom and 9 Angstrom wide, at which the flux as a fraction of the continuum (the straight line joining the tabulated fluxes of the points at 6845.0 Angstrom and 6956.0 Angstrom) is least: 6921.5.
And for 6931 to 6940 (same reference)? 6932.0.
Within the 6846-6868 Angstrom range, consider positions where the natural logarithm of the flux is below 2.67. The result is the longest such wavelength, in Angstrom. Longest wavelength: 6867.5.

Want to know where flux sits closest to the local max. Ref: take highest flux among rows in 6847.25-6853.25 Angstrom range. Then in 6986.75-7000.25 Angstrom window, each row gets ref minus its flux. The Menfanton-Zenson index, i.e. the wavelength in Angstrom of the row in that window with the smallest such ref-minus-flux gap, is 6999.5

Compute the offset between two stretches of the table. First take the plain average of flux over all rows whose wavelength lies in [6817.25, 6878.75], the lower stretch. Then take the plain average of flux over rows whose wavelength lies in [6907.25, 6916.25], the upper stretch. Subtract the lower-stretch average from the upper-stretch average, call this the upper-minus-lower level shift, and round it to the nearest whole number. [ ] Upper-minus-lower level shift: 3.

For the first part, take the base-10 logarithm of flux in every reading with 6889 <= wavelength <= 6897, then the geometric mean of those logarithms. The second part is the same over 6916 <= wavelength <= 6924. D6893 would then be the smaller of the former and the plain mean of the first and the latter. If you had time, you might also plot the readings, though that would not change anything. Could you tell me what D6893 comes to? 1.18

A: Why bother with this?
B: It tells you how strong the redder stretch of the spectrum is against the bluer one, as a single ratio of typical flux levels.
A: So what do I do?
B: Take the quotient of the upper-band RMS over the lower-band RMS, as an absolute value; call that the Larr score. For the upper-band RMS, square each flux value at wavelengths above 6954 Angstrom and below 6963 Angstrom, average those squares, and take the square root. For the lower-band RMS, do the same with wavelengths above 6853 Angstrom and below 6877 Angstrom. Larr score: 1.41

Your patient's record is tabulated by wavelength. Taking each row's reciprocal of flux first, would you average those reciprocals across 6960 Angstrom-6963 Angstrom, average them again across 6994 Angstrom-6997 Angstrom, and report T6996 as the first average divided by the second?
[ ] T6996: 1.05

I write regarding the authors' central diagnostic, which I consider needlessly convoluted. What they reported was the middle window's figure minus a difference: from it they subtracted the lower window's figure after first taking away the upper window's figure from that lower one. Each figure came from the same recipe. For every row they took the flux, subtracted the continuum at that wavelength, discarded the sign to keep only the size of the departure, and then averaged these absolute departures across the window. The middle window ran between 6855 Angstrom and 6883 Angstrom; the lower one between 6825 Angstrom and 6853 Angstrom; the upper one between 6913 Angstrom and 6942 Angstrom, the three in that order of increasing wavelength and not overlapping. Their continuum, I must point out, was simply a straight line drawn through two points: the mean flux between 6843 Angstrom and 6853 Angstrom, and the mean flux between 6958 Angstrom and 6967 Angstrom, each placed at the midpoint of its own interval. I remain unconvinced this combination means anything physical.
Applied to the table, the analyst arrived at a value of 1.70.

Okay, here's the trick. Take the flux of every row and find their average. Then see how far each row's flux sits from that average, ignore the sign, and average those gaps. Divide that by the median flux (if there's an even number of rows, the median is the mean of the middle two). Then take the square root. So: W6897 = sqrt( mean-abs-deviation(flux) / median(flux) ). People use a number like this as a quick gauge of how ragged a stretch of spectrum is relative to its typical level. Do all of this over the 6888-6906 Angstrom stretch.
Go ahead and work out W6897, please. 0.15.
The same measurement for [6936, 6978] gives 0.16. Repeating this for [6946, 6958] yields 0.14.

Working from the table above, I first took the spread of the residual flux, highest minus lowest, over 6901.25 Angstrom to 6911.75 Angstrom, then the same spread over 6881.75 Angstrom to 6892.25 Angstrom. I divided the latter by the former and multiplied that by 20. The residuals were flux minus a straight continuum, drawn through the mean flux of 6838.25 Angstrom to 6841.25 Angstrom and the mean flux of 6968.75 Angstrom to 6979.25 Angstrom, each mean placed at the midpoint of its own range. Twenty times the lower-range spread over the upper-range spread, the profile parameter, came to 7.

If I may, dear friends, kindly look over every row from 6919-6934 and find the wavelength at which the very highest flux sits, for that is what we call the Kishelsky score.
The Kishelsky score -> 6933.5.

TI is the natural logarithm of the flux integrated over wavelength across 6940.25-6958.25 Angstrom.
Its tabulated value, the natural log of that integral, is 5.9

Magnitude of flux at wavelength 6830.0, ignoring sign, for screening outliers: 13.3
